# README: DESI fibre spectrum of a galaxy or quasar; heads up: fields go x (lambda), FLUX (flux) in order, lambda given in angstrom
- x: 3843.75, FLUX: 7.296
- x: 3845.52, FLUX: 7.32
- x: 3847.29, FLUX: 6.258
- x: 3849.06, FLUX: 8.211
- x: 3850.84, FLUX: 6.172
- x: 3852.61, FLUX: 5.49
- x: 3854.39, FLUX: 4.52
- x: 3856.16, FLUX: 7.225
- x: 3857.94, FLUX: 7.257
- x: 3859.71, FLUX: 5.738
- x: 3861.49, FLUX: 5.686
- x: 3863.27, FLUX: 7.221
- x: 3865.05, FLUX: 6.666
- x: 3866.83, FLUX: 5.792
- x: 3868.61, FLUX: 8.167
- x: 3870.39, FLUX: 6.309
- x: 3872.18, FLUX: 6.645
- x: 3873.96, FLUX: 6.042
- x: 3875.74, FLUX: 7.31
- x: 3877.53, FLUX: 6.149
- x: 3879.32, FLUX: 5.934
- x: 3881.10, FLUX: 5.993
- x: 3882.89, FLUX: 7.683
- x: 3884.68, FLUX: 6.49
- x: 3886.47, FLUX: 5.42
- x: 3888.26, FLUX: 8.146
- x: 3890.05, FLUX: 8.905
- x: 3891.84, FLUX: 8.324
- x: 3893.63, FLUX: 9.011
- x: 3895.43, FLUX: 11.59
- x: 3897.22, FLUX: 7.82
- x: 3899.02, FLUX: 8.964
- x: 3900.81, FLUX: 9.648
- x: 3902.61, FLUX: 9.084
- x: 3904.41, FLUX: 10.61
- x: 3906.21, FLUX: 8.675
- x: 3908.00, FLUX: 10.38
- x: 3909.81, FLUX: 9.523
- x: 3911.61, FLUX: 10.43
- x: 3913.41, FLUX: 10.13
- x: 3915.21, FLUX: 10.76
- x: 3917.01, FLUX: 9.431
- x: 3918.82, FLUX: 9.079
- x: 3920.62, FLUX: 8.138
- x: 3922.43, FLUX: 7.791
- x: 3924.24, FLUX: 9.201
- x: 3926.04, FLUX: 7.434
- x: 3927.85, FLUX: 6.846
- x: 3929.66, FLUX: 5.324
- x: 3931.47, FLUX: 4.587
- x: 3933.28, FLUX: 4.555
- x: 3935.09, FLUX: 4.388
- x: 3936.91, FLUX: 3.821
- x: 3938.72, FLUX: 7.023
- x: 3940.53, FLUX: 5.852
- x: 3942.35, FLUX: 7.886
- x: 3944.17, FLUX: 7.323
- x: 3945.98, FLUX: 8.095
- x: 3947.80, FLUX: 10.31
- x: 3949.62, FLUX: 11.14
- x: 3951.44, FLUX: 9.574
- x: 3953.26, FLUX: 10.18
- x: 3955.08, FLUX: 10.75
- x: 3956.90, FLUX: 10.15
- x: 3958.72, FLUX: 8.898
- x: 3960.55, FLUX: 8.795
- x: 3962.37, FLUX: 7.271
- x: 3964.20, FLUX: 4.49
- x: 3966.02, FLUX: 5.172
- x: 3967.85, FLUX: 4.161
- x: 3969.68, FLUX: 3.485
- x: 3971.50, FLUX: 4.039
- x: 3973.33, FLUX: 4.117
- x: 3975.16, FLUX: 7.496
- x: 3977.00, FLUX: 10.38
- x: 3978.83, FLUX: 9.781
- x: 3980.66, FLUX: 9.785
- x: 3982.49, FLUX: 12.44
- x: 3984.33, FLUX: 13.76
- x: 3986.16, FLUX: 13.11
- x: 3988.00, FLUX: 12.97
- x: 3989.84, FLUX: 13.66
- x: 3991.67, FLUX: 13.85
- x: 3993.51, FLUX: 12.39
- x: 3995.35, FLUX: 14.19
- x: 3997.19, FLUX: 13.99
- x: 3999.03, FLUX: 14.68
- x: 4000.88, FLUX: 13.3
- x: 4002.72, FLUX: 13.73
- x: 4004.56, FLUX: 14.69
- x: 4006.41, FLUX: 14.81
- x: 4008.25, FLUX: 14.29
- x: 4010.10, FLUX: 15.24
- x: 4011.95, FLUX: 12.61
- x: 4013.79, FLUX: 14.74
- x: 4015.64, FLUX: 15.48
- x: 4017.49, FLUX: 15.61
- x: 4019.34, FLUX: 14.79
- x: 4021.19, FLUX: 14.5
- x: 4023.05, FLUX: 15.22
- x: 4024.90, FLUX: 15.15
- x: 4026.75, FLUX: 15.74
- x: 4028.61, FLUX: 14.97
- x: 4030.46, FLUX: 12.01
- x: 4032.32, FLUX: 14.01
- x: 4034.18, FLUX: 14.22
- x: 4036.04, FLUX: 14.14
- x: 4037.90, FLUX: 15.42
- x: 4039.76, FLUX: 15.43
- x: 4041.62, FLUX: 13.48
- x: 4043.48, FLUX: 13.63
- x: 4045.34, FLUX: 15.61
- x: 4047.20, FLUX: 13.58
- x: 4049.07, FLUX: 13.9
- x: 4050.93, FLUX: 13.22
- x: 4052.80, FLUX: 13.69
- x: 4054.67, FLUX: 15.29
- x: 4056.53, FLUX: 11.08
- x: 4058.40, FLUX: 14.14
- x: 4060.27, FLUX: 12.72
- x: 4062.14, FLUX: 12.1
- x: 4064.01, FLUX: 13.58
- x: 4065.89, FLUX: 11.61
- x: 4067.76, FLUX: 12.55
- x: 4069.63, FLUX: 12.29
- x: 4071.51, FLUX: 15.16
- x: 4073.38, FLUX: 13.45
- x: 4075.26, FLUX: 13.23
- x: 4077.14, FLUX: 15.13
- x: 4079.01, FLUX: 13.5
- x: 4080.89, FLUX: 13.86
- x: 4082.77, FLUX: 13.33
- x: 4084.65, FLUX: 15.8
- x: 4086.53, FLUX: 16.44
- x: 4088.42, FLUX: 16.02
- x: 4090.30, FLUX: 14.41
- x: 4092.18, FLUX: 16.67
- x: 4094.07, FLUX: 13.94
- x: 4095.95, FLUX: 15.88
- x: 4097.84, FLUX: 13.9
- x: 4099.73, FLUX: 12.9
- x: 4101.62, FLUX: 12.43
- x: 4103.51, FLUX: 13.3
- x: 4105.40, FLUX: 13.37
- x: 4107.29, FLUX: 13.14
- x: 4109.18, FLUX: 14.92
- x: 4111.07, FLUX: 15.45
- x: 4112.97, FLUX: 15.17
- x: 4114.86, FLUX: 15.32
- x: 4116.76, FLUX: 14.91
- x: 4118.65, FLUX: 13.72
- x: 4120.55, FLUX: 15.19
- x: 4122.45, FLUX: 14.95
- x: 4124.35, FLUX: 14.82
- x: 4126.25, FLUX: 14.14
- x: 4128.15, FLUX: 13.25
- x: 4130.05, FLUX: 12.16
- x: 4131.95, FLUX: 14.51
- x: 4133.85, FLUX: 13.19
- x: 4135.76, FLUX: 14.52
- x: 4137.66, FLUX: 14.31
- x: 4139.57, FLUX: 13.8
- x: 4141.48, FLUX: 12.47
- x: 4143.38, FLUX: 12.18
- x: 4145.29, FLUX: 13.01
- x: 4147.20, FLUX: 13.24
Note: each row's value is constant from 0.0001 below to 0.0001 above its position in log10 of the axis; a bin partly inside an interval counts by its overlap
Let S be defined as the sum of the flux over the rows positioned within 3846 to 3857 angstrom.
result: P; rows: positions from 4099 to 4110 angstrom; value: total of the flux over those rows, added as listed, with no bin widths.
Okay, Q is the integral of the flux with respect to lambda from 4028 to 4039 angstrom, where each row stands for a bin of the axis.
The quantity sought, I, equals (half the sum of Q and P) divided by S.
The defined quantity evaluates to 3.1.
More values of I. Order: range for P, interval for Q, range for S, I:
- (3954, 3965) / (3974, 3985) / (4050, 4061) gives 1.0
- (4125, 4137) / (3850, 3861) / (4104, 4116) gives 0.8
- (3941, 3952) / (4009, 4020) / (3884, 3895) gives 2.3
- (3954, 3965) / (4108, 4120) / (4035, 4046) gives 1.3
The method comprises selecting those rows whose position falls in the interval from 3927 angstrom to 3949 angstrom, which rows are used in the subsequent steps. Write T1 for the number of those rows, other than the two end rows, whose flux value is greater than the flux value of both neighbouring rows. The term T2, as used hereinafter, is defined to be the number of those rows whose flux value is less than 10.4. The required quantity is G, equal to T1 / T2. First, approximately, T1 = 2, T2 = 12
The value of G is 0.17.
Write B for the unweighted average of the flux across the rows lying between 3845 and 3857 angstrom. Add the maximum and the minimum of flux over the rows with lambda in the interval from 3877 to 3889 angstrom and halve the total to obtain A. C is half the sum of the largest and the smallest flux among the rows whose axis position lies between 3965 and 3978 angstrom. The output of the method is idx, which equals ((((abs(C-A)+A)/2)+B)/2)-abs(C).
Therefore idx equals -1.97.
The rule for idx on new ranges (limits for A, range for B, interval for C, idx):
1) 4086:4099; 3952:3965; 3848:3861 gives 4.01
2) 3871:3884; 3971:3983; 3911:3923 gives -2.81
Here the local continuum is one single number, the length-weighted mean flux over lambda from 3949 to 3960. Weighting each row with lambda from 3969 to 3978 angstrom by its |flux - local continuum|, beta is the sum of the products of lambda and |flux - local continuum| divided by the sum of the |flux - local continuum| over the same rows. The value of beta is 3972.0 angstrom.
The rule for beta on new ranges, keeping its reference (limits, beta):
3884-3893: 3887.3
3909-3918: 3913.8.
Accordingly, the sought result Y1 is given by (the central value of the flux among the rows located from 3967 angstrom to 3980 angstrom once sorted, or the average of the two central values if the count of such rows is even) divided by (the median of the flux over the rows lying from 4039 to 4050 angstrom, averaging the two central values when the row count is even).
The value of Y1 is 0.3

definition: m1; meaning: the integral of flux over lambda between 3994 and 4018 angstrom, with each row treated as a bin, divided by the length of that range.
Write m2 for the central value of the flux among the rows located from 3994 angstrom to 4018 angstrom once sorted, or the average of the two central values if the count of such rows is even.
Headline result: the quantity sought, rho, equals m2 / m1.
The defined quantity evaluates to 1.02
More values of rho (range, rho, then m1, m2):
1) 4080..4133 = 1.00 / 14.4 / 14.5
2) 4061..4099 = 0.98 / 14.1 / 13.9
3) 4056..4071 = 0.98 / 12.6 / 12.4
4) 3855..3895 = 0.96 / 7.0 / 6.7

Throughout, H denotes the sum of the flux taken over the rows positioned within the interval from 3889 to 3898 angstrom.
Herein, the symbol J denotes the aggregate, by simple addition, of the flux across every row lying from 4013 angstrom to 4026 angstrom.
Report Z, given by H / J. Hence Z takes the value 0.4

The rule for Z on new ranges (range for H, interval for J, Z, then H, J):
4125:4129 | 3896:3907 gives 0.5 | 27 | 55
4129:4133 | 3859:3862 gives 2.3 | 27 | 11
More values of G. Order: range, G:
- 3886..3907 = 0.40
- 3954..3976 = 0.09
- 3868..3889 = 0.25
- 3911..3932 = 0.20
